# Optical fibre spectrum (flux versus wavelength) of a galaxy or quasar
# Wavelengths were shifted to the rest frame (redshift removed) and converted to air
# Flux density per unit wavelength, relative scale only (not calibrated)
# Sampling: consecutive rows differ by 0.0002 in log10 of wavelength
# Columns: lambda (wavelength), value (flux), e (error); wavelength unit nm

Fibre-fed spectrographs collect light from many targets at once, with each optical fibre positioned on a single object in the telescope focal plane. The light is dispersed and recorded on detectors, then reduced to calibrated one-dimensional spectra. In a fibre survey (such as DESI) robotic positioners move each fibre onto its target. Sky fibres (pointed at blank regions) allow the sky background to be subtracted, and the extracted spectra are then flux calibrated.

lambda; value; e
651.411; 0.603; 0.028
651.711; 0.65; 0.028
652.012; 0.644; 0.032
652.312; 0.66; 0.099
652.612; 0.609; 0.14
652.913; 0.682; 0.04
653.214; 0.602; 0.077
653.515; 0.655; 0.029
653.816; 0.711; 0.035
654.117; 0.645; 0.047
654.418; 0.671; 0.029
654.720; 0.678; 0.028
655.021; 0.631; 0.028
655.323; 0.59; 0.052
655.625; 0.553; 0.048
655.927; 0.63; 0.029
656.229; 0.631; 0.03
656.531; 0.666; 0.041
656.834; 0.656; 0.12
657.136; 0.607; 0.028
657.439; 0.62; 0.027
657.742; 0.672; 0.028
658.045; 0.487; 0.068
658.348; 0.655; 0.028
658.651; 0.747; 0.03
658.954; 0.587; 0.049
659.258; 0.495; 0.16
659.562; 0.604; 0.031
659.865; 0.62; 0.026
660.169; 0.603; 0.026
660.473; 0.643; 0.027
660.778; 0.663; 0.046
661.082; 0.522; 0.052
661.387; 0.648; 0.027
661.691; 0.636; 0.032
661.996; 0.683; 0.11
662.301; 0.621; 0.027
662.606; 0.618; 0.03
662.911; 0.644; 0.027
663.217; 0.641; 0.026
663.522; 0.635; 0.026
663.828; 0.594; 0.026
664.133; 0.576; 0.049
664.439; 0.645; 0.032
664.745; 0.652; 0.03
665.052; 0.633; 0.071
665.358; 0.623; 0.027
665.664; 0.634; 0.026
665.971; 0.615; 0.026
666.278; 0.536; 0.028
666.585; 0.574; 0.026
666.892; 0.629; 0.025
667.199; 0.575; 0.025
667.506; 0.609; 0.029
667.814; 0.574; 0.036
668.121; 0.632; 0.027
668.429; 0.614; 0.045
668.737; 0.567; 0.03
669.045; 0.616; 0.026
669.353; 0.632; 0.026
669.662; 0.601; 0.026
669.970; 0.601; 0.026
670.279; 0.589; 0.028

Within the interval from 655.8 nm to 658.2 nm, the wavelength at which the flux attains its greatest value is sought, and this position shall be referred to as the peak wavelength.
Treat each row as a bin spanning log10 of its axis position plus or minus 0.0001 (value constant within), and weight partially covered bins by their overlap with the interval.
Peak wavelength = 657.742 nm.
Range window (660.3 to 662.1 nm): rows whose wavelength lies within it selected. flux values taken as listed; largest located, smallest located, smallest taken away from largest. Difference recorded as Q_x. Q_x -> 0.16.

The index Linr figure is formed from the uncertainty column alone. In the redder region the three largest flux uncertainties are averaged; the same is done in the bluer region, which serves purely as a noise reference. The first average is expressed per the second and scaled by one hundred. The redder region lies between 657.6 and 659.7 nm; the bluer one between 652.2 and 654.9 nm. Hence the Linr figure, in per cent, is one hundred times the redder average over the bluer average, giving 88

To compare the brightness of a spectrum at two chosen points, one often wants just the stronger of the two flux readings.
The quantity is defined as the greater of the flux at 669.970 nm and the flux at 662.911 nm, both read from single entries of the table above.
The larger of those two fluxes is 0.644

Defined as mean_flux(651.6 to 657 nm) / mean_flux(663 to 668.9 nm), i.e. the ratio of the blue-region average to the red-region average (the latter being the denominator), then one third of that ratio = 0.352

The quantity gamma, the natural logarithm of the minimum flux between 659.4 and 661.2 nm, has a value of -0.65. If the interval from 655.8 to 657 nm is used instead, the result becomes -0.46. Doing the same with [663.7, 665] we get -0.55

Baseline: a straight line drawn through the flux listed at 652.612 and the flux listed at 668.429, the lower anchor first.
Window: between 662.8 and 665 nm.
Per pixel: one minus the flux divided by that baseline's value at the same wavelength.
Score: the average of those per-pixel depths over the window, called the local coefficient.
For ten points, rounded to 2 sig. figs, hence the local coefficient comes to -0.023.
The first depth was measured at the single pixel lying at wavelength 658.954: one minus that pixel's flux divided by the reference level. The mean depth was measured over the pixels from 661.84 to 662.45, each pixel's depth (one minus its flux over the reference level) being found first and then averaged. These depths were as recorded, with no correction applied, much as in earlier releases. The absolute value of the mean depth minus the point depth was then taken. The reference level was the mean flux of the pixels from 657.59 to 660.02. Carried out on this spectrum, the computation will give 0.11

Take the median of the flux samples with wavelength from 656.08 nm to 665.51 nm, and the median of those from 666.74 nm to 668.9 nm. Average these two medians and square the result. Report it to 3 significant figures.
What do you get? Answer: 0.386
